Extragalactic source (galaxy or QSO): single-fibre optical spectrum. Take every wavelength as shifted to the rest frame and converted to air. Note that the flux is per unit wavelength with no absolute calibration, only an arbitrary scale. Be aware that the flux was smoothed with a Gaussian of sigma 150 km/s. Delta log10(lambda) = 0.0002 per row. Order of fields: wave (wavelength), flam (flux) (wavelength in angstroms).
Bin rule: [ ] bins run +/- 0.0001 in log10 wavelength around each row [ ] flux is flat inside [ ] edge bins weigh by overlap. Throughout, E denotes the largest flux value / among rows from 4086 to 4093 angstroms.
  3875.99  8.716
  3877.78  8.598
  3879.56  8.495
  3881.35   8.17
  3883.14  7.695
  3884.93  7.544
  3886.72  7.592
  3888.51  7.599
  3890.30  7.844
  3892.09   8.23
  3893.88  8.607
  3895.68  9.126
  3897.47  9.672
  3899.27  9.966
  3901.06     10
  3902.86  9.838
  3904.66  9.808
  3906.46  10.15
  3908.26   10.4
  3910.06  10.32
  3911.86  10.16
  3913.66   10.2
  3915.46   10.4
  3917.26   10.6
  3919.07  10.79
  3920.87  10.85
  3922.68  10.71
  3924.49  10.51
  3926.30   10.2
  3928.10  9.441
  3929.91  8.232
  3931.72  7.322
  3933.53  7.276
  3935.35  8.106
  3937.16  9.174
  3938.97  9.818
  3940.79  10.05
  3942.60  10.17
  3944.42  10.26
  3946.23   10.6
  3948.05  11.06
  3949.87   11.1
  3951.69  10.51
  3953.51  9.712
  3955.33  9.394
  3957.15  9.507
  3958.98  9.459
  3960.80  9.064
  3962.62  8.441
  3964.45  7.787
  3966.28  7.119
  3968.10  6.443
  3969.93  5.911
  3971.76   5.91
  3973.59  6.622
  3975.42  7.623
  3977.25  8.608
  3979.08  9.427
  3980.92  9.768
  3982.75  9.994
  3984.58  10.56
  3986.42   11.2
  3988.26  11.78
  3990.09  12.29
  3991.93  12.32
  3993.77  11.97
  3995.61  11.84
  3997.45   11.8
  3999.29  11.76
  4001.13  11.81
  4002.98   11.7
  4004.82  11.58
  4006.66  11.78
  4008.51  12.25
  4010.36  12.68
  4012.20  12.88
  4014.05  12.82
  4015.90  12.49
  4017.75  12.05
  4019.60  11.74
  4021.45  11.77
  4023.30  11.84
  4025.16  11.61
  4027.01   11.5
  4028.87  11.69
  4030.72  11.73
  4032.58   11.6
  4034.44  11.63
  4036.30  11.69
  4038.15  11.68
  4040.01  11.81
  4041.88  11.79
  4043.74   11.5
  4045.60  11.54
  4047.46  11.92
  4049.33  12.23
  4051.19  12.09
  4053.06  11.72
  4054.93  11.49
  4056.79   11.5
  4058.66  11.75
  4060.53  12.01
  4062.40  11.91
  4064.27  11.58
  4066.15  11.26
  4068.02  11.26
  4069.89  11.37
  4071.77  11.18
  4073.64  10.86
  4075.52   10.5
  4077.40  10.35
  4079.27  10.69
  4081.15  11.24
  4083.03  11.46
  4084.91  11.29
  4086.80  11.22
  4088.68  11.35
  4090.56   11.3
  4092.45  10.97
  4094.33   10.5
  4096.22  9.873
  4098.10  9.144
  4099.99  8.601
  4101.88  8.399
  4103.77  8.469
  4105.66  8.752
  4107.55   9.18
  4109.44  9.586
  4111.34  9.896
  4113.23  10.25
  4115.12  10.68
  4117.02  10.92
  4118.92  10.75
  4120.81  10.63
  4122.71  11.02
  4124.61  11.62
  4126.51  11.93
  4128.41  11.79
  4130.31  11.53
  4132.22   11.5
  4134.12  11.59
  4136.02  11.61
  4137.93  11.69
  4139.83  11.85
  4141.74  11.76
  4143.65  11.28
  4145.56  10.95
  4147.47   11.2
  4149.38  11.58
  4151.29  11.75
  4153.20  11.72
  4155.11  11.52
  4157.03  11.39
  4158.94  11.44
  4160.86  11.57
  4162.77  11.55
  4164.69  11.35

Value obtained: 11.35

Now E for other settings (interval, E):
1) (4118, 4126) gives 11.62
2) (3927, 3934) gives 9.441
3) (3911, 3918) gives 10.6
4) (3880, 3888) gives 8.17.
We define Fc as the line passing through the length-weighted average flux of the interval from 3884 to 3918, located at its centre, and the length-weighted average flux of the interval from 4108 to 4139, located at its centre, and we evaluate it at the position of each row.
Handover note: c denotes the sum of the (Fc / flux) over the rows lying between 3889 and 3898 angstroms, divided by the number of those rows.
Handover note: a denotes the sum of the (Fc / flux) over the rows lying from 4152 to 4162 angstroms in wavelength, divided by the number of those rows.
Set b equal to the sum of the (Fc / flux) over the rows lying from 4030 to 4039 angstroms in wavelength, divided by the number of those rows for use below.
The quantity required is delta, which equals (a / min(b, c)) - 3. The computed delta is -1.90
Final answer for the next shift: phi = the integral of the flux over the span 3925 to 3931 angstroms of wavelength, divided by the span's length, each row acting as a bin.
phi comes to 9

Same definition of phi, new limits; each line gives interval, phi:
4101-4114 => 9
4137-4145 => 12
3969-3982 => 8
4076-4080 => 11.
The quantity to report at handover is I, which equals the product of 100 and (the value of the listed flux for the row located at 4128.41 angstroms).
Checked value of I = 1179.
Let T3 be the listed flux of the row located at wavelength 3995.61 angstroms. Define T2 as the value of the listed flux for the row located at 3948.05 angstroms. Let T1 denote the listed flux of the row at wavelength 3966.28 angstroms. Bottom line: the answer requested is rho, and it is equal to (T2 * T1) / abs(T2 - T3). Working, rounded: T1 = 7.119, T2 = 11.06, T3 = 11.84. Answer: 101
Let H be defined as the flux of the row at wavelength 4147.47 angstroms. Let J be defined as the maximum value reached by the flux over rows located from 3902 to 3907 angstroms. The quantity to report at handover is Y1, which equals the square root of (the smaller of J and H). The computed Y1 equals 3.19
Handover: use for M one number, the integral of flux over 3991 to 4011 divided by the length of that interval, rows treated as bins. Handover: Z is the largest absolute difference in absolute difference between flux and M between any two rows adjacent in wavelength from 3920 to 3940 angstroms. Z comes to 1.21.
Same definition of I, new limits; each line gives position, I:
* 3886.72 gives 759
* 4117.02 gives 1092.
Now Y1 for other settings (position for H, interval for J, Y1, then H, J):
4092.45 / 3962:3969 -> 2.91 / 10.97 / 8.441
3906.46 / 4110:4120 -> 3.19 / 10.15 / 10.92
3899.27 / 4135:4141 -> 3.16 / 9.966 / 11.85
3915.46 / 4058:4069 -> 3.22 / 10.4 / 12.01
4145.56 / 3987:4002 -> 3.31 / 10.95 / 12.32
